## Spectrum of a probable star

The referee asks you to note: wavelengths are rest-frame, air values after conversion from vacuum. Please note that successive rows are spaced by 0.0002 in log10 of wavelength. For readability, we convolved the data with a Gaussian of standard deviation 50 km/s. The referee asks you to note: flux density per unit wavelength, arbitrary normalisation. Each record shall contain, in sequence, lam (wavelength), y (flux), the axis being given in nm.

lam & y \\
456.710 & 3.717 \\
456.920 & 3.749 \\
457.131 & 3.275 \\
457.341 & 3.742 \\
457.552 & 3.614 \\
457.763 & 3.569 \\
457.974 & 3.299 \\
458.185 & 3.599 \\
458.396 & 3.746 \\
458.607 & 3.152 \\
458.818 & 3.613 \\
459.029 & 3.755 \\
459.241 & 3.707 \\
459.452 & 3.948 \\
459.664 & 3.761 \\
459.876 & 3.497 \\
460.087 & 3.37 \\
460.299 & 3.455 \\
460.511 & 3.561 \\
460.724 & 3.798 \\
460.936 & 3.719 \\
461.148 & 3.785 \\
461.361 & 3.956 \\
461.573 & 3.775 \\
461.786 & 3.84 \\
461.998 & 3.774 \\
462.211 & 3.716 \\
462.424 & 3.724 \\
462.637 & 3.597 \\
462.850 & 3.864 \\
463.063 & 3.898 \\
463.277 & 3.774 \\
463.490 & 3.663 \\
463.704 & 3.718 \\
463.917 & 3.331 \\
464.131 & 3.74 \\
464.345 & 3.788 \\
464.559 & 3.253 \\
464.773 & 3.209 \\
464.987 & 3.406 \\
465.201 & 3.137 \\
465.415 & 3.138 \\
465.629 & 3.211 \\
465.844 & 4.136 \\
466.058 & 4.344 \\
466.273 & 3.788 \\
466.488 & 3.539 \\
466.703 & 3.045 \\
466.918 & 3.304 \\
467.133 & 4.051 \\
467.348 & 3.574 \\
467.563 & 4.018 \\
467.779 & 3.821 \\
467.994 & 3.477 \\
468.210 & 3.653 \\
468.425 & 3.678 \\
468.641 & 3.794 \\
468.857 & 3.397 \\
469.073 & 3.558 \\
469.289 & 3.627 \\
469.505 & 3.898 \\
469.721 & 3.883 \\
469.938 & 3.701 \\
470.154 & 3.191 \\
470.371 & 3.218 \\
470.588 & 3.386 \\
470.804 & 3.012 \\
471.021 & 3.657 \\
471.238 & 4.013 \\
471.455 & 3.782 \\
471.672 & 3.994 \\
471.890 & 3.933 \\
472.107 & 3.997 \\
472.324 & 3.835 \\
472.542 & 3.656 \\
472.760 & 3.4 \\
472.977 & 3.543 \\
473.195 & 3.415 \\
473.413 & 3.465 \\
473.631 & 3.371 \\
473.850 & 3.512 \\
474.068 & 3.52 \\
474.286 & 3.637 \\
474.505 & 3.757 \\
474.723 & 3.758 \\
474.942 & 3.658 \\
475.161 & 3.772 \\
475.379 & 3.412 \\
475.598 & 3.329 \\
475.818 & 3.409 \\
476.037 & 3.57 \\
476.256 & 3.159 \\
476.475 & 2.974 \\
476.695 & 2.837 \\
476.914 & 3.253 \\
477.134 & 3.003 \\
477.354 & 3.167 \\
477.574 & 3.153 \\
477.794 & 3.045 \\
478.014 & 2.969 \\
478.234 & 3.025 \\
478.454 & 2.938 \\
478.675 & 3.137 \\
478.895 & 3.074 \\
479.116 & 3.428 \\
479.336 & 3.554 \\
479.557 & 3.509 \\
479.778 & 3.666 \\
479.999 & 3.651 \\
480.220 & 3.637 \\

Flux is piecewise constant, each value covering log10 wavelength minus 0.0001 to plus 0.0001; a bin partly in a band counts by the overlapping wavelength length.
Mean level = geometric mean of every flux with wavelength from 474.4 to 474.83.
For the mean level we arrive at 3.76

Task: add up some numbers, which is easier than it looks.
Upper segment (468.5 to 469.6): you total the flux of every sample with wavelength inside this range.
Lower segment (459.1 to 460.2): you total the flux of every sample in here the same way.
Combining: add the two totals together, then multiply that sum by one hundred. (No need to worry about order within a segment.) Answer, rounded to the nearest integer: 3656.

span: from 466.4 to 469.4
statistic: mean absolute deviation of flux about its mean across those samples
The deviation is 0.20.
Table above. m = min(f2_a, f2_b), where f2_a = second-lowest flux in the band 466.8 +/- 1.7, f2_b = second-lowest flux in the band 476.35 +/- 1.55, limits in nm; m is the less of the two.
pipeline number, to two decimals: 2.97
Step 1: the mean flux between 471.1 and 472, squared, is 15.4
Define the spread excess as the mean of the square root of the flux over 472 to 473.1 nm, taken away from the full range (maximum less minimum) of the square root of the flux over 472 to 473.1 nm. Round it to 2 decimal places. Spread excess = -1.76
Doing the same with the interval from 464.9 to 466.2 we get -1.57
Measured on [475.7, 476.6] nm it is -1.64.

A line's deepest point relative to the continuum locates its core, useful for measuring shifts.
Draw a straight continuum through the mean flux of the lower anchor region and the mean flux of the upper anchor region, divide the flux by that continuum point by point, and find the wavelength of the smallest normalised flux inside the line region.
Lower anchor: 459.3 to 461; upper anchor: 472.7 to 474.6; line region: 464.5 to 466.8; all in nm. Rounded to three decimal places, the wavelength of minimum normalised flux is 466.703 nm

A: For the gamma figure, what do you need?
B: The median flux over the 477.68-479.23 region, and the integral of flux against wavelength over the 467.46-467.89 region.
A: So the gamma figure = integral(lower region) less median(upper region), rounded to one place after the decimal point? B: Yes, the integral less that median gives -1.4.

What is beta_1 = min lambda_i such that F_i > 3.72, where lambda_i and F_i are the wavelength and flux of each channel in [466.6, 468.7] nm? 467.133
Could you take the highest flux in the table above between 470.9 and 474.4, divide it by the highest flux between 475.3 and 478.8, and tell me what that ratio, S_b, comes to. 1.12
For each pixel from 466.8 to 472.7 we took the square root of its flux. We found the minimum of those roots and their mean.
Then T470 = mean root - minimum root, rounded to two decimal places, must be 0.18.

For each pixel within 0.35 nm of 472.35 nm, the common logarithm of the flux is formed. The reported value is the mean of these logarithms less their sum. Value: -1.17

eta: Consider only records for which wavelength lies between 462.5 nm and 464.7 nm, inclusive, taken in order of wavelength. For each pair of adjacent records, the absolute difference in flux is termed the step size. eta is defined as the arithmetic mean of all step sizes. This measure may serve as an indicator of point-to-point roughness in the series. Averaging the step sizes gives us 0.22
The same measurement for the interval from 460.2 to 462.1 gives 0.12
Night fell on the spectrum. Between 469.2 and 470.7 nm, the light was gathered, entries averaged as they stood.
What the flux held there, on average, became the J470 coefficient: 3.56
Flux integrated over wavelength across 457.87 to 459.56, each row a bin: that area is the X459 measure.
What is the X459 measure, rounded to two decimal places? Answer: 6.09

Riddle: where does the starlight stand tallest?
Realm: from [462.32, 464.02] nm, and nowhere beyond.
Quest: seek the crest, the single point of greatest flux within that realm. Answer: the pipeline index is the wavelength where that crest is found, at 463.063 nm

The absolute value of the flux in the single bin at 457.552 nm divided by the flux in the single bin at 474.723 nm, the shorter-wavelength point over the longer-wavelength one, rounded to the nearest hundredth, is 0.96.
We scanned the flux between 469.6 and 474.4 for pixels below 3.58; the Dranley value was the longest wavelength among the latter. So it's 474.068 nm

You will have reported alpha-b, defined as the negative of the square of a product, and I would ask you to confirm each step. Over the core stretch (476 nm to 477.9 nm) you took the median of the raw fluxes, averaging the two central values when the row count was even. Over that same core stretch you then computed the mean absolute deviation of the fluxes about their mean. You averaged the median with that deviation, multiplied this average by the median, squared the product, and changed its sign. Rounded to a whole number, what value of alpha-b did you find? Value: -27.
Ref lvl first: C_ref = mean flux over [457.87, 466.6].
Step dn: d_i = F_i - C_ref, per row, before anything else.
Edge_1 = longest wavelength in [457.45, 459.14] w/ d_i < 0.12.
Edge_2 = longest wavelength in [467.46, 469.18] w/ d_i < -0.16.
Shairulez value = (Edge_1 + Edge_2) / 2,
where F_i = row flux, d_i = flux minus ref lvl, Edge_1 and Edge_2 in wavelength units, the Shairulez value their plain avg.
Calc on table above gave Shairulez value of 463.94 nm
